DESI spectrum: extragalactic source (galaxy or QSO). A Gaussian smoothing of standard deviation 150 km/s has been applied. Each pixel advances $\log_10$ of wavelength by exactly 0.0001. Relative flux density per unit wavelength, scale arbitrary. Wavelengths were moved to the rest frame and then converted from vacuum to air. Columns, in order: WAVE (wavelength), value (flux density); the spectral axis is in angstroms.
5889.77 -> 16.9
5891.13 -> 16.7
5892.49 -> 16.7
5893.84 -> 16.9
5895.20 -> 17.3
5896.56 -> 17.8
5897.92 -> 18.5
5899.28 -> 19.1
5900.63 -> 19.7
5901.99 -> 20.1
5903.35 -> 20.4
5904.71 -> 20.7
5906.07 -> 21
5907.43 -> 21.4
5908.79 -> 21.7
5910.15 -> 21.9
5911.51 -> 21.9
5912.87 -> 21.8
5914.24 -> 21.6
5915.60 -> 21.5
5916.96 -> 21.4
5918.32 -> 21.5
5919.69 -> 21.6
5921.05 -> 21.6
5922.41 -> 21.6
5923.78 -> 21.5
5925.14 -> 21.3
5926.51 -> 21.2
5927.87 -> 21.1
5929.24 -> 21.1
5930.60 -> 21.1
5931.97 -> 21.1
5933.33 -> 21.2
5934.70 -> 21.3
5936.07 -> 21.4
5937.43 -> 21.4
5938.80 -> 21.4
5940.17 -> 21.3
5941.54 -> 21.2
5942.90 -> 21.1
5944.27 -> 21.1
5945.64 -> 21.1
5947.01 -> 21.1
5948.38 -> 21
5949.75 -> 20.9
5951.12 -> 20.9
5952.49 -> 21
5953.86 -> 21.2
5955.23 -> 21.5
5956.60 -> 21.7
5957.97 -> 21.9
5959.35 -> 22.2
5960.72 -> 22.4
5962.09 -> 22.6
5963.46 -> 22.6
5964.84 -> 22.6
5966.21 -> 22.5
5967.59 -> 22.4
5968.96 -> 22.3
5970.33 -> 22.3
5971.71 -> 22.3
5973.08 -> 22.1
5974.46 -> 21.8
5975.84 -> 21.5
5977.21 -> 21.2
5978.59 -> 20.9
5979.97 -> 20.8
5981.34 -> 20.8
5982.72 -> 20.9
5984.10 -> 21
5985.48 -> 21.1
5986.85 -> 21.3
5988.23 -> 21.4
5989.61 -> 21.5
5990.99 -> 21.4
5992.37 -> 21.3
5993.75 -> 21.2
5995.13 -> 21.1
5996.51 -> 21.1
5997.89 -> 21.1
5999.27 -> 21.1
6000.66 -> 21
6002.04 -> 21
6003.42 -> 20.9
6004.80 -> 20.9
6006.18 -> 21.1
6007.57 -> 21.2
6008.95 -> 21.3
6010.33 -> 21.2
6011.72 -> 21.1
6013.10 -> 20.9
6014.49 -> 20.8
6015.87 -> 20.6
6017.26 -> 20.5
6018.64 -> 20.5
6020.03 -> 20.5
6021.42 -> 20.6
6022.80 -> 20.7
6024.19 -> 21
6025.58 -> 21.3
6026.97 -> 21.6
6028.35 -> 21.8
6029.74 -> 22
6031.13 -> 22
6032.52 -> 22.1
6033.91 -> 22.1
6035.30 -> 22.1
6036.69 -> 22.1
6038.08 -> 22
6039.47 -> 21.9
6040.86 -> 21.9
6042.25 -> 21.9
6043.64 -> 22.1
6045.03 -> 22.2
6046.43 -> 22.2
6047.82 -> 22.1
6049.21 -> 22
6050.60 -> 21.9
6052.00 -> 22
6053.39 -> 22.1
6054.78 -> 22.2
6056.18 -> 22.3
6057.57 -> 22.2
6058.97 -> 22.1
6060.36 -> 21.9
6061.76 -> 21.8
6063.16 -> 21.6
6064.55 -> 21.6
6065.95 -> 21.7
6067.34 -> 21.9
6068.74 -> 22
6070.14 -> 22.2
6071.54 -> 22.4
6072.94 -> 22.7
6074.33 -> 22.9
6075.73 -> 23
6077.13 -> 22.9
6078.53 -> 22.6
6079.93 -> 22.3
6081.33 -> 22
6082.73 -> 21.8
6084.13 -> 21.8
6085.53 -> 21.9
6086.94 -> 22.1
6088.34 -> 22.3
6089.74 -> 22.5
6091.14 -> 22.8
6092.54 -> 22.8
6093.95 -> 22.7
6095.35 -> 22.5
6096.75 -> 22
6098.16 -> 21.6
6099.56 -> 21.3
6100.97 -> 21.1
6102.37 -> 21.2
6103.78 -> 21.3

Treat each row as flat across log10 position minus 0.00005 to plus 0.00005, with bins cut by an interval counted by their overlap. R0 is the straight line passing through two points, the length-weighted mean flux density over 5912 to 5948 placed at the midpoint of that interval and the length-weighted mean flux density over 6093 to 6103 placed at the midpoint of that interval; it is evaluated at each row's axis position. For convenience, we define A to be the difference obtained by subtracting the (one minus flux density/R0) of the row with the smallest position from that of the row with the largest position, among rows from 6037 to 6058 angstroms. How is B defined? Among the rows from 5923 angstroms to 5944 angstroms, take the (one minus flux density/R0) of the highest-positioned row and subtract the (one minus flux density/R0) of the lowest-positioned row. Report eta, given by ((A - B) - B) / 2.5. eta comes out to -0.02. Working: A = -0.01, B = 0.021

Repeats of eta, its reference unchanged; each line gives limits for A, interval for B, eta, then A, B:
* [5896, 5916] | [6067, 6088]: -0.06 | -0.17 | -0.007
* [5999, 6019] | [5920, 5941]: 0.00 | 0.03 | 0.017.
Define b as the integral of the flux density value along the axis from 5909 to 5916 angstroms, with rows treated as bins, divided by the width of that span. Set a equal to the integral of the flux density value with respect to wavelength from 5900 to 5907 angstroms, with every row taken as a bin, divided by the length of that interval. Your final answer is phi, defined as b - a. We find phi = 1.3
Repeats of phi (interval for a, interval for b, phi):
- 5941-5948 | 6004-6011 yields 0.0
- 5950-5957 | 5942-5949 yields -0.1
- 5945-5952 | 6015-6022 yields -0.5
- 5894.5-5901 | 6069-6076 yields 4.2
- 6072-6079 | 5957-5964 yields -0.5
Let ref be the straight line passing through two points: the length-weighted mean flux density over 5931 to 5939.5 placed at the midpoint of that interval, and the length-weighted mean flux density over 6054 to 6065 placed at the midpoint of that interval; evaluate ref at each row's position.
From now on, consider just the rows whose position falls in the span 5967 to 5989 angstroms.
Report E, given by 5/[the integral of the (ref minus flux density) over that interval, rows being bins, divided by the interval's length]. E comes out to 247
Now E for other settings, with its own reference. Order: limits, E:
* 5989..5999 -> 13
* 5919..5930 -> -34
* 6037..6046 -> -37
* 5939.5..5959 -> 38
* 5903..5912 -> -29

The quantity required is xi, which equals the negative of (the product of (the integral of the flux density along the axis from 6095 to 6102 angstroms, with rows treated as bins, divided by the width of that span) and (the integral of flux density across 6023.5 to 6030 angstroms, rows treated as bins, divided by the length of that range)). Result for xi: -466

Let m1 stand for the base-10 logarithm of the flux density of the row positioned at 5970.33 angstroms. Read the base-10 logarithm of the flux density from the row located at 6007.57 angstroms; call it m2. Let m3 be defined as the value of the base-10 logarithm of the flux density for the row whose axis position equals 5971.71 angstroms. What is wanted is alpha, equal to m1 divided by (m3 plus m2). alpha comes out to 0.504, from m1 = 1.35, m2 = 1.33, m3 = 1.35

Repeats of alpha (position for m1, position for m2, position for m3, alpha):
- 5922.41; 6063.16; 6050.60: 0.499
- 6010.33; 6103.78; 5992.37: 0.499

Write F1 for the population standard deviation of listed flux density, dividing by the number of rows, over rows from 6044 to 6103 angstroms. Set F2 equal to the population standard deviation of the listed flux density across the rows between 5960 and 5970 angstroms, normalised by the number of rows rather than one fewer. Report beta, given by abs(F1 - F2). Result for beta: 0.34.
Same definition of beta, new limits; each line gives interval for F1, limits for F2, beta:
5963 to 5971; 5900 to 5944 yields 0.34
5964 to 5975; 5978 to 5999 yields 0.02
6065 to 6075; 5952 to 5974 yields 0.08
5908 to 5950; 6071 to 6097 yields 0.12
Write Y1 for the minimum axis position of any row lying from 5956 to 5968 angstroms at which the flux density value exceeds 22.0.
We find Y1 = 5959.35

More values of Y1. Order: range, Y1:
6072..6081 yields 6072.94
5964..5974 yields 5964.84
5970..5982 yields 5970.33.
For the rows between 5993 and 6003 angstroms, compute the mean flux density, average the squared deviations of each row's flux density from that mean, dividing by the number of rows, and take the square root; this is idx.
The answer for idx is 0.06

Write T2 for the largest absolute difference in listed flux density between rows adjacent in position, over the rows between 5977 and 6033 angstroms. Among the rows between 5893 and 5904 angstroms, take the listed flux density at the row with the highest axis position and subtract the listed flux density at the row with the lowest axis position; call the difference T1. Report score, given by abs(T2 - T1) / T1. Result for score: 0.91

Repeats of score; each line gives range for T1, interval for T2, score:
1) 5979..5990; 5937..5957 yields 0.57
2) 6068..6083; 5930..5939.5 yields -1.50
